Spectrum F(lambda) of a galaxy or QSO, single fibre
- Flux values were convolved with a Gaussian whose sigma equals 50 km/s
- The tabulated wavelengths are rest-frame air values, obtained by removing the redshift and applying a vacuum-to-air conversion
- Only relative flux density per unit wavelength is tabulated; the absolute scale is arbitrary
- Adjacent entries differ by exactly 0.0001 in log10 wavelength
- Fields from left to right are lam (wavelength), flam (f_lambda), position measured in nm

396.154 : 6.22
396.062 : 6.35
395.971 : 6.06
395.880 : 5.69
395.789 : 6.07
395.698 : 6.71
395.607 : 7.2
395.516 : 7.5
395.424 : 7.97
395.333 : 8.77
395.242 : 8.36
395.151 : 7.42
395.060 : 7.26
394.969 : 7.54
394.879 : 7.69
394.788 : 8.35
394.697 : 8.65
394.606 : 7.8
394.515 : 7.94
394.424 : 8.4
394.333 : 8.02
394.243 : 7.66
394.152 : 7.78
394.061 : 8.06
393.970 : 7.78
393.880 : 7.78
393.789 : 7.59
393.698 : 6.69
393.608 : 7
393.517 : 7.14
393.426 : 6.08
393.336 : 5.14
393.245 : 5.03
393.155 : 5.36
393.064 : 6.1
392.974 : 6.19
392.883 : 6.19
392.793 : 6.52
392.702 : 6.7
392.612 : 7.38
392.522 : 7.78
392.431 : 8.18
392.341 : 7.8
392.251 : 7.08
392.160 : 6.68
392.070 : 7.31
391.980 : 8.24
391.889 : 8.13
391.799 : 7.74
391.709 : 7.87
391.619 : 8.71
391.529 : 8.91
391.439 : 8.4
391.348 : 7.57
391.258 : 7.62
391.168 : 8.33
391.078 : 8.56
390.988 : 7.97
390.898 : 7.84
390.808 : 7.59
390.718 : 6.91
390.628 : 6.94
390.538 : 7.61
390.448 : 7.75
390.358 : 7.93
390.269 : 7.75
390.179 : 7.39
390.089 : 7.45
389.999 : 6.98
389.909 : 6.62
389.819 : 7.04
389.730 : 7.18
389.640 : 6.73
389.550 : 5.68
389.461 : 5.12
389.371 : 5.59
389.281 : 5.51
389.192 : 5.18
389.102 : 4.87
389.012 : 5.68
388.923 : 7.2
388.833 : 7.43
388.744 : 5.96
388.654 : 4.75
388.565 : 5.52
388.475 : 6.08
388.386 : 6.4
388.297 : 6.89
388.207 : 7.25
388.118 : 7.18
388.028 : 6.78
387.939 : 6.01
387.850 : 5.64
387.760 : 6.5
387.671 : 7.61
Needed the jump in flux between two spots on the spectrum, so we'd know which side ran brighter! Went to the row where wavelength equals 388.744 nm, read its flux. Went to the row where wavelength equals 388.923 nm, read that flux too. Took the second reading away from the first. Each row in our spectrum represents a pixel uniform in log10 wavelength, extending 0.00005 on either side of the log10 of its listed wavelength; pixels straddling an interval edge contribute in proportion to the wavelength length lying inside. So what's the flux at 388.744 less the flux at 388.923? -1.2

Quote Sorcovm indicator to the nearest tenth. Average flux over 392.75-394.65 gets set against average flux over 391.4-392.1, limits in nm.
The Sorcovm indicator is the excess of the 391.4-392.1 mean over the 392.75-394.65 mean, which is 1.2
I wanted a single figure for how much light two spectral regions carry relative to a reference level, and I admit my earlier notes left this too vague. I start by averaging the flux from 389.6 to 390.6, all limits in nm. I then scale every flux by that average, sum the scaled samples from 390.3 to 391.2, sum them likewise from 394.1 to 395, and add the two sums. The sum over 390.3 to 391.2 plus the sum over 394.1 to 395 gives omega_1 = 22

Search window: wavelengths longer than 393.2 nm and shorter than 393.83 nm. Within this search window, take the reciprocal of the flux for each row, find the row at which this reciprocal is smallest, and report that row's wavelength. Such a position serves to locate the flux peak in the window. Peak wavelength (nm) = 393.789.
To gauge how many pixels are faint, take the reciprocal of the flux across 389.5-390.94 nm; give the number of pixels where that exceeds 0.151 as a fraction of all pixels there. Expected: 0.1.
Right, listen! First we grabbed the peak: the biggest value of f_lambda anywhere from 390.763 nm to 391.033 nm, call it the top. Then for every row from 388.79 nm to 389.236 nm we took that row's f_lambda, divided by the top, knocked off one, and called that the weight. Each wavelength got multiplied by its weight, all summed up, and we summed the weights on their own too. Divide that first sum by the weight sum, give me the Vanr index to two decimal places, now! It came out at 389.08 nm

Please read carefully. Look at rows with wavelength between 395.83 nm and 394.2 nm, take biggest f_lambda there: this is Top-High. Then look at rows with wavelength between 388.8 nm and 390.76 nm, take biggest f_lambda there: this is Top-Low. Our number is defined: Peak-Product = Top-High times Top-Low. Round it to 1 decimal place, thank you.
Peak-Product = 69.5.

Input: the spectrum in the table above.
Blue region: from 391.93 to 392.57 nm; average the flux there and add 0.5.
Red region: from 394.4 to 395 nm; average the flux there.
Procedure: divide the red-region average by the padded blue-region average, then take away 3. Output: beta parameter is -2.00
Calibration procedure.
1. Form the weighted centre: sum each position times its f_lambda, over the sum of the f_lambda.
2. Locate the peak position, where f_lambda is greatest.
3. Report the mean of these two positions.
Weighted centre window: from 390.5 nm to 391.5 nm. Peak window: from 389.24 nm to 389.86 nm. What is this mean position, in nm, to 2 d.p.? 390.36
